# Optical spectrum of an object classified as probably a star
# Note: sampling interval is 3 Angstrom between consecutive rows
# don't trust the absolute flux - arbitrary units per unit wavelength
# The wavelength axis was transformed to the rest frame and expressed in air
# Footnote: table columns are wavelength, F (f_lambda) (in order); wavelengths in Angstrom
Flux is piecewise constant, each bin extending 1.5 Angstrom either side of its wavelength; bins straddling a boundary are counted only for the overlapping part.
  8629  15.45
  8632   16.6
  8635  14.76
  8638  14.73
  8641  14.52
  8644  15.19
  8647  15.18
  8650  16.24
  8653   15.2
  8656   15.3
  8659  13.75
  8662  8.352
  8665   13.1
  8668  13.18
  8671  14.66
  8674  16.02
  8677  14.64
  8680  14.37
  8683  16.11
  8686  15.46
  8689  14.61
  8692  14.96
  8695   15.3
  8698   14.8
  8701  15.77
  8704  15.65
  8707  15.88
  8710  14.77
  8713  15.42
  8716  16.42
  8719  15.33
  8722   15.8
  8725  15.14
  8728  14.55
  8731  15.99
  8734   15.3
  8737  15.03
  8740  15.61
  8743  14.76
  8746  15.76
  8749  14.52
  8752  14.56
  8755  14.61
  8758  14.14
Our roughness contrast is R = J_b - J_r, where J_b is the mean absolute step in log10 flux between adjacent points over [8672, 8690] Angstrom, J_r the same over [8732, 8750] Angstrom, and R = 0.01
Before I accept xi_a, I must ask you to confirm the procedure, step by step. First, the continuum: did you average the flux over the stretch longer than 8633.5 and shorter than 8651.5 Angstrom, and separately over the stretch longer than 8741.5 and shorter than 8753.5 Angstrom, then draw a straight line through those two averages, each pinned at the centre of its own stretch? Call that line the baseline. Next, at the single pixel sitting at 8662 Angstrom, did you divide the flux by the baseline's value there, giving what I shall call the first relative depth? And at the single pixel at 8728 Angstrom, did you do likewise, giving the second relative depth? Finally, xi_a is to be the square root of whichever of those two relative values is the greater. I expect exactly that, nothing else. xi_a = 0.99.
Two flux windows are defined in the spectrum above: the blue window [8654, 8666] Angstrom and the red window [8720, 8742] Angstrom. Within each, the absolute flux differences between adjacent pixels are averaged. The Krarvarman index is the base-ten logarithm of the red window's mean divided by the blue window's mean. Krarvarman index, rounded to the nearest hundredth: -0.74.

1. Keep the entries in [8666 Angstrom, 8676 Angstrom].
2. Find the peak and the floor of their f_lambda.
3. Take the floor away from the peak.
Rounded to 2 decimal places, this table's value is 2.84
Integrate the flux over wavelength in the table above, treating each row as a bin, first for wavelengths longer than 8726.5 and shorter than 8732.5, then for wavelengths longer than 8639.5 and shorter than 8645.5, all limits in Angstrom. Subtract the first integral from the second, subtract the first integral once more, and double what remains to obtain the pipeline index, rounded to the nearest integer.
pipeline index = -188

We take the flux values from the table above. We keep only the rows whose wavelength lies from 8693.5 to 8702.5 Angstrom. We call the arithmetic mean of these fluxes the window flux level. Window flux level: 15.3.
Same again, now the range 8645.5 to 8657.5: 15.5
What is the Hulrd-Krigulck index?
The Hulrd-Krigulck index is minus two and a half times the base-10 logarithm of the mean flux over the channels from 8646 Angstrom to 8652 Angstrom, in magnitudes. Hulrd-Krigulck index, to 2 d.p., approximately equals -2.99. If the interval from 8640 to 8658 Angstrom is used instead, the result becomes -2.96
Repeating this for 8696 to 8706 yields -2.97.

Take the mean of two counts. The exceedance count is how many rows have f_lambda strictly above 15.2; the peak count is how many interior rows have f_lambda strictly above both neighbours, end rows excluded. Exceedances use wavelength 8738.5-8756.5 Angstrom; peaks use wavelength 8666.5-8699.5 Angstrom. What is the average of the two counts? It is 2.5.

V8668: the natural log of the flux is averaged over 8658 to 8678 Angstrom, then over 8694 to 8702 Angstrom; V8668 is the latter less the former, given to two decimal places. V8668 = 0.15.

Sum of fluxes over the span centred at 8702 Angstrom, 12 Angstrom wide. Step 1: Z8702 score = 62.1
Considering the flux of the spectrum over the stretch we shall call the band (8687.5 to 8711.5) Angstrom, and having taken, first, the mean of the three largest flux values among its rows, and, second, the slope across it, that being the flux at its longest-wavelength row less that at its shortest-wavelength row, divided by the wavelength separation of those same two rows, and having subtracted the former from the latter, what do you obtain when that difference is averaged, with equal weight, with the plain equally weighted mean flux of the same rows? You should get -0.27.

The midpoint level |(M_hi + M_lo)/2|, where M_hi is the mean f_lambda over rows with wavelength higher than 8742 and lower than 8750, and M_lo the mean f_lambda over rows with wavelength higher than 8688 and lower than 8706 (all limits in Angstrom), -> 15.1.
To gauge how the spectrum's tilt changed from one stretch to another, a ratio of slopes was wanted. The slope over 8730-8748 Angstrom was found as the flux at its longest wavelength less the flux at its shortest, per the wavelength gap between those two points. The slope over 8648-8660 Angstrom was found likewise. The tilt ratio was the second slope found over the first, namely 18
